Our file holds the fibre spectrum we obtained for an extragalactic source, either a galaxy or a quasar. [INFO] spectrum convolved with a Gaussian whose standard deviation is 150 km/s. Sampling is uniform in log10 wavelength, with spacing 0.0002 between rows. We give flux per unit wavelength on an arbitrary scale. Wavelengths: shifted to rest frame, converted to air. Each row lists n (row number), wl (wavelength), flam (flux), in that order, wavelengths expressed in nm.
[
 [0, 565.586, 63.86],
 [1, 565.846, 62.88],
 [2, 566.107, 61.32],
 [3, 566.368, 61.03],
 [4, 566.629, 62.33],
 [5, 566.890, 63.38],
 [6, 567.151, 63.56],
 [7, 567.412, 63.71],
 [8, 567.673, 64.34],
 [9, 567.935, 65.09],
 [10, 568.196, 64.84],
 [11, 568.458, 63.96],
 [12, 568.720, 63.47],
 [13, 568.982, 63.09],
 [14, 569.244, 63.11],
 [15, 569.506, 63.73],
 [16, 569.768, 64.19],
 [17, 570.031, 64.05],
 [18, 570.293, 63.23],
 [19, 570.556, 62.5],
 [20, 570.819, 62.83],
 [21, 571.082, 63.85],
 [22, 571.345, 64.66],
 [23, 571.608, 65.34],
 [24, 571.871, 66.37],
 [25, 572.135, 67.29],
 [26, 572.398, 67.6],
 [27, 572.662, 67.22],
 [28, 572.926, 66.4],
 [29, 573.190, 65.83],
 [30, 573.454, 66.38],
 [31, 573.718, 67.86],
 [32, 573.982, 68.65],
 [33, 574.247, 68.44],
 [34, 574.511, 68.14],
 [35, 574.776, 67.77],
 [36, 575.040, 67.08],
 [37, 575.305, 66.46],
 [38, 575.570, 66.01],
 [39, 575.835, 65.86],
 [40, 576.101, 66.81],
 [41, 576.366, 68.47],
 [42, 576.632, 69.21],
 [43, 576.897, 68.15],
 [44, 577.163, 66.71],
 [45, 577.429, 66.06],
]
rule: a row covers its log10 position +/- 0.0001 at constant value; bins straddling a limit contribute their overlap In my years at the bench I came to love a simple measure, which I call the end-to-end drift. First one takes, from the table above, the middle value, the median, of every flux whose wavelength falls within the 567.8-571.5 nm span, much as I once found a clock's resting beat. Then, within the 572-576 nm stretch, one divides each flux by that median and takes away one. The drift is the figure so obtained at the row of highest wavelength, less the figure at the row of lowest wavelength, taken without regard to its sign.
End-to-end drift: 0.022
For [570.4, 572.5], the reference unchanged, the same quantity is 0.080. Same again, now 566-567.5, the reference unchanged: 0.037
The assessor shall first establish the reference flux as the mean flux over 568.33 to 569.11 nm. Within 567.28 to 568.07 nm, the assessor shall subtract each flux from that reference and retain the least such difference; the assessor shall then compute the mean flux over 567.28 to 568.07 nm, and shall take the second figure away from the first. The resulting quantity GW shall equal -66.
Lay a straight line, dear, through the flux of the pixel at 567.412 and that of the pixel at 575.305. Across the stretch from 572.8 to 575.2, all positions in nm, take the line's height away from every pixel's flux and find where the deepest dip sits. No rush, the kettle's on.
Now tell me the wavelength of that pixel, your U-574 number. 573.190 nm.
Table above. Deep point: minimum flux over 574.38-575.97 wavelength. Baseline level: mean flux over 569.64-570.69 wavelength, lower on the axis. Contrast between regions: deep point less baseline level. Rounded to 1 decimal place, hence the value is 2.4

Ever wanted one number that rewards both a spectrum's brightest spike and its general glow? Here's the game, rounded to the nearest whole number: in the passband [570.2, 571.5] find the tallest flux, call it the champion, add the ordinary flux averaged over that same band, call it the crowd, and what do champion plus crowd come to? 128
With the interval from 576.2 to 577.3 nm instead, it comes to 137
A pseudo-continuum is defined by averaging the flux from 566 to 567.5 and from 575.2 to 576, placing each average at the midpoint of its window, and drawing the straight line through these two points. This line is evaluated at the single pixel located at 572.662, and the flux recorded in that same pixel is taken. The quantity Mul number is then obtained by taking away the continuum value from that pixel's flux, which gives 2.3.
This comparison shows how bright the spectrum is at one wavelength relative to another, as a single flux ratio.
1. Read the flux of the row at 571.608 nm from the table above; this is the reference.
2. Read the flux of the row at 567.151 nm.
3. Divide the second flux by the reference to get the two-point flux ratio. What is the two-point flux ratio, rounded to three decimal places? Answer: 0.973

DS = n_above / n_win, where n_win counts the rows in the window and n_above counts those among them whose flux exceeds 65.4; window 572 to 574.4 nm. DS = 1.0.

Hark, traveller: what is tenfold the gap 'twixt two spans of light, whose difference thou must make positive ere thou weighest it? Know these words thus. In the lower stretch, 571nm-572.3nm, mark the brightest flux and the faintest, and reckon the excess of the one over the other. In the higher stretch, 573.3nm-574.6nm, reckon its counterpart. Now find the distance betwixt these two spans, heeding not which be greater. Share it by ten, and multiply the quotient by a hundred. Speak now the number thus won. 12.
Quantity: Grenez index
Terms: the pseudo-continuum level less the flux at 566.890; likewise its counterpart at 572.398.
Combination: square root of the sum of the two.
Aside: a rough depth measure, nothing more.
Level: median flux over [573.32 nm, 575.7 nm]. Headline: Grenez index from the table 2.14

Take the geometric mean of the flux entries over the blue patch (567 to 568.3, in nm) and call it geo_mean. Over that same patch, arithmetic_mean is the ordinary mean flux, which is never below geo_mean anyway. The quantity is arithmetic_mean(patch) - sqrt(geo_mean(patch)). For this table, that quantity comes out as 56.3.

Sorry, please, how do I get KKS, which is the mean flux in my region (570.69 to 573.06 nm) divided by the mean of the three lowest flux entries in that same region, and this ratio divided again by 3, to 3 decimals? 0.344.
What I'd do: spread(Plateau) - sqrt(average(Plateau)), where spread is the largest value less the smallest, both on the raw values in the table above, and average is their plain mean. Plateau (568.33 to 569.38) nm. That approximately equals -7.1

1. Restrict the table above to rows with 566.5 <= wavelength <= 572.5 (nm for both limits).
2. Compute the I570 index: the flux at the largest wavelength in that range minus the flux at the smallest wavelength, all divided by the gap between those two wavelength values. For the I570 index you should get 0.9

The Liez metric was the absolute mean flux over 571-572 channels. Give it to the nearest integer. 65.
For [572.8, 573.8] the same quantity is 67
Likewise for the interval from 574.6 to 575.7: 67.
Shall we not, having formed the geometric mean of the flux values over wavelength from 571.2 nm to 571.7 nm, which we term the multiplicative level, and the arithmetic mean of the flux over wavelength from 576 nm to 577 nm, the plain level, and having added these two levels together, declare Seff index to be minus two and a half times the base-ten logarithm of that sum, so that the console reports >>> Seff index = -5.31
